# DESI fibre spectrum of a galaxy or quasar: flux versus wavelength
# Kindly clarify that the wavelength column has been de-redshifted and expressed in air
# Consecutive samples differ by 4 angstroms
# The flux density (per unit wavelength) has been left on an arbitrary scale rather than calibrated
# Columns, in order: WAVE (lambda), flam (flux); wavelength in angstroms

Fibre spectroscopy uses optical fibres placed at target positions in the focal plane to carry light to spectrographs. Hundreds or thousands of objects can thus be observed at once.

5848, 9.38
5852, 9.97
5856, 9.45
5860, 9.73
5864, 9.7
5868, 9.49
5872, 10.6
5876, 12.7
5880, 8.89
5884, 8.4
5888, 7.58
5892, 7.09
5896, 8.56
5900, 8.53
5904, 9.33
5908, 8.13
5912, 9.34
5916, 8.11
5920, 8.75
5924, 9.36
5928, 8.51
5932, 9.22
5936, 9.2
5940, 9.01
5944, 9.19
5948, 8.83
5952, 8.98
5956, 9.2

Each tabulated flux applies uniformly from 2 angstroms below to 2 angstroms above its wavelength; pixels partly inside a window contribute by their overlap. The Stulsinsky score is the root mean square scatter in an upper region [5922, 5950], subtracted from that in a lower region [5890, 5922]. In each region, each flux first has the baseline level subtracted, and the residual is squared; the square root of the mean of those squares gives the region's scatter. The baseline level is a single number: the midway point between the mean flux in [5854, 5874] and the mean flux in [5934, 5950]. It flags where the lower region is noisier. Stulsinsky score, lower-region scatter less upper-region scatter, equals 0.7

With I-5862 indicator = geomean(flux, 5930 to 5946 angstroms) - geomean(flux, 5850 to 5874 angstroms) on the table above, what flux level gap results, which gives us -0.66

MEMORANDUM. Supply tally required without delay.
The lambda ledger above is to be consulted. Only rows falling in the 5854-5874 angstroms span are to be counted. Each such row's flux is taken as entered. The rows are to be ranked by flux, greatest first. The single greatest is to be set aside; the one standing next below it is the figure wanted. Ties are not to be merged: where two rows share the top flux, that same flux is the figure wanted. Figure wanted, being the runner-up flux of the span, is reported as 9.73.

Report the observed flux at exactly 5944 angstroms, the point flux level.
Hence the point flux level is 9.19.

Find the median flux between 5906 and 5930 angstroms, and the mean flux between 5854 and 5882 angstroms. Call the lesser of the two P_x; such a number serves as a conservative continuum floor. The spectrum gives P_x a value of 8.63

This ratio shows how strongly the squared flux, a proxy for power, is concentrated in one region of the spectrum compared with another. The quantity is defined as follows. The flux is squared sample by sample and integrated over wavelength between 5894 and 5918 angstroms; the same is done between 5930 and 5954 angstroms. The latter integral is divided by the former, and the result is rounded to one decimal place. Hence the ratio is 1.1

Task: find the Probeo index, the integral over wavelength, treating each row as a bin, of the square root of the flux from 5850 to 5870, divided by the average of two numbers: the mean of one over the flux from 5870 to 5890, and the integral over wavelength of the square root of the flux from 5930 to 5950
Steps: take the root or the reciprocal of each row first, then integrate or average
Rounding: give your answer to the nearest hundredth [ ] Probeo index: 2.06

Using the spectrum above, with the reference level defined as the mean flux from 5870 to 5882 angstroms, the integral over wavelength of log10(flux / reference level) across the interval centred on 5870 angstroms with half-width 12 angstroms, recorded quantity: -0.61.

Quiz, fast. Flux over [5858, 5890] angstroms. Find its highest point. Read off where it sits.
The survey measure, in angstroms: 5876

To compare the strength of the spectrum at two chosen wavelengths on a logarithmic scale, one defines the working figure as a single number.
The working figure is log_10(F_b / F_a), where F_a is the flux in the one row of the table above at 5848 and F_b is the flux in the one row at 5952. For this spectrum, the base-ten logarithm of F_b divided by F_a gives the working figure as -0.019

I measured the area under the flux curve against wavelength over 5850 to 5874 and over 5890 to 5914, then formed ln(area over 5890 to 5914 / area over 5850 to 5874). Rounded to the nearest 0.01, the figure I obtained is -0.15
